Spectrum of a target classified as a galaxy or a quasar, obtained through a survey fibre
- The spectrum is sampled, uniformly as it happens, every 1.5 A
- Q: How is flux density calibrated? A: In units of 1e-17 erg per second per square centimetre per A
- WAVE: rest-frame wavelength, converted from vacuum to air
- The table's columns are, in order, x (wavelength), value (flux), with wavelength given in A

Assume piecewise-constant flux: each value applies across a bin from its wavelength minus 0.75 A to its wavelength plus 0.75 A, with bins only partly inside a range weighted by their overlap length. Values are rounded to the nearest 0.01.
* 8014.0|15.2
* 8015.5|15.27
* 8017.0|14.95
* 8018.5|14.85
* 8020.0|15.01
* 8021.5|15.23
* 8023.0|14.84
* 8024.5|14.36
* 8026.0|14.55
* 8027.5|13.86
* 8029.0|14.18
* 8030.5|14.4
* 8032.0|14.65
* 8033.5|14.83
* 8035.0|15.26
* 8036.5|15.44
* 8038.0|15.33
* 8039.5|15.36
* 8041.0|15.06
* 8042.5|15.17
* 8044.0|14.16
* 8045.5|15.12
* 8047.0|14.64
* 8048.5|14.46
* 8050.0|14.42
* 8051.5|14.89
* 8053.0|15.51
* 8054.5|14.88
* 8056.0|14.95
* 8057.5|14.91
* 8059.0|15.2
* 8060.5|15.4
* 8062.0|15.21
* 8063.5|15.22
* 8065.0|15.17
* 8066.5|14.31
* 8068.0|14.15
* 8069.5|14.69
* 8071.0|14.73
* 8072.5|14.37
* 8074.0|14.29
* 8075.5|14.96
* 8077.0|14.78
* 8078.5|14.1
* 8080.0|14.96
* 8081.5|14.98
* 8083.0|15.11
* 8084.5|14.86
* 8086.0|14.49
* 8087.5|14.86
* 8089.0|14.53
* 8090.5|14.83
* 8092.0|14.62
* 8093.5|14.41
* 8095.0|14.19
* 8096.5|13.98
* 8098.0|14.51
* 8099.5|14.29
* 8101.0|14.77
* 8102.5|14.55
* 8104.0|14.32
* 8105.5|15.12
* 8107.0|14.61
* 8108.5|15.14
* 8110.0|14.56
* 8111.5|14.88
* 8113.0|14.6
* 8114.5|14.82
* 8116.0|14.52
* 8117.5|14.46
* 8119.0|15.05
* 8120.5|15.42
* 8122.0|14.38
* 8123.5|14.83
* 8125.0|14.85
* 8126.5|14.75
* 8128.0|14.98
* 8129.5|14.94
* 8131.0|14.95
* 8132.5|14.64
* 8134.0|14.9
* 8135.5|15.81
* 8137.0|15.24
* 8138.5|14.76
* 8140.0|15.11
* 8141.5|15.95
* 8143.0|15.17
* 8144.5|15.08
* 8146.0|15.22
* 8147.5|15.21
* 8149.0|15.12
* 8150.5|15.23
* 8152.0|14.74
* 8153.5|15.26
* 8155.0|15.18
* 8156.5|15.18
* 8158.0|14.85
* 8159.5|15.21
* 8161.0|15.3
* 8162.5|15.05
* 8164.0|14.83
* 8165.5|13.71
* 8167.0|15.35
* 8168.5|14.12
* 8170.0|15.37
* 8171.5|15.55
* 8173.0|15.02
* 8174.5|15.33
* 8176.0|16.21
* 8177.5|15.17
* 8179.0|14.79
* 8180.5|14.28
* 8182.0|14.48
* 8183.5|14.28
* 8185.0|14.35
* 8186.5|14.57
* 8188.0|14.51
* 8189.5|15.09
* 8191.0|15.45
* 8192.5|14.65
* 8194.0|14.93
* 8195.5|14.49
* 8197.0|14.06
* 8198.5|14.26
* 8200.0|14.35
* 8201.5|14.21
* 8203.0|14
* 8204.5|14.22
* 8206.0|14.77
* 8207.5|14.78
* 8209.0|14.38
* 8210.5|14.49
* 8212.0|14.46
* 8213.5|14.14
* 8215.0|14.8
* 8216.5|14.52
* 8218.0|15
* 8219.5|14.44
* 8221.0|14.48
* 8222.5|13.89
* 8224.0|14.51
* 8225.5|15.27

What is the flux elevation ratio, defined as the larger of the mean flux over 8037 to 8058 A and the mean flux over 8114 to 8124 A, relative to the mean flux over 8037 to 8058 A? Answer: 1.00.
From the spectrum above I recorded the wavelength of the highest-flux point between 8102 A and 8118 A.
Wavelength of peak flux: 8108.5 A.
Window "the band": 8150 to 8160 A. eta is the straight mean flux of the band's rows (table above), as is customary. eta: 15.1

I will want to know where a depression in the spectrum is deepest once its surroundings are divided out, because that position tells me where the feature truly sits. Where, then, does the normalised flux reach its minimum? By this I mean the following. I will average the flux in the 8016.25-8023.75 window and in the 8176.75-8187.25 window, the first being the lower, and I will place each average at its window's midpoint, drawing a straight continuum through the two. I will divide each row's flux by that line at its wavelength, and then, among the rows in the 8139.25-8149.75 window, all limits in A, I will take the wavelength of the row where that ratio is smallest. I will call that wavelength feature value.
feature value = 8144.5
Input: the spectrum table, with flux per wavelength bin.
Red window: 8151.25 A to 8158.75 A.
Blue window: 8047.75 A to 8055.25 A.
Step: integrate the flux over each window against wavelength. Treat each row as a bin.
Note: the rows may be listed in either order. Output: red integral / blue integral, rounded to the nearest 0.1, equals 1.0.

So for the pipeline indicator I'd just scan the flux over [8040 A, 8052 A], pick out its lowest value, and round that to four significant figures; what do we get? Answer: 14.16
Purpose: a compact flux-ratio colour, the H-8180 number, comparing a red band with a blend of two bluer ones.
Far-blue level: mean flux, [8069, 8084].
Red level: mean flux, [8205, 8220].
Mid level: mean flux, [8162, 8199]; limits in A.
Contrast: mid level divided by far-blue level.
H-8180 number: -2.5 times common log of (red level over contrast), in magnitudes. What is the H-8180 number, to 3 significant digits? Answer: -2.90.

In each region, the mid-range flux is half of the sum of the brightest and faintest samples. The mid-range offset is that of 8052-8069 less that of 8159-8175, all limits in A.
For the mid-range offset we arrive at 0.20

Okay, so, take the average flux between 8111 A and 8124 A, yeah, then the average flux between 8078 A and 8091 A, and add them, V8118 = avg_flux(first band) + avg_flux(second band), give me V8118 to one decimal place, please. 29.5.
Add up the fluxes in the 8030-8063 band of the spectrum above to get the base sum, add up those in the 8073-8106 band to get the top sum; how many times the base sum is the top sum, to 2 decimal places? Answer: 0.98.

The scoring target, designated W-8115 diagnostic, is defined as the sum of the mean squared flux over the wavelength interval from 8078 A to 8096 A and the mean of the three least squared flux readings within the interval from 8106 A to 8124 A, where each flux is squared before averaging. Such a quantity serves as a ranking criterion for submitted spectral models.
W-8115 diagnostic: 424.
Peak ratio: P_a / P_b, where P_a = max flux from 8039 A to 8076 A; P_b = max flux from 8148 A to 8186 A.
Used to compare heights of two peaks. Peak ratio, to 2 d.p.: 0.96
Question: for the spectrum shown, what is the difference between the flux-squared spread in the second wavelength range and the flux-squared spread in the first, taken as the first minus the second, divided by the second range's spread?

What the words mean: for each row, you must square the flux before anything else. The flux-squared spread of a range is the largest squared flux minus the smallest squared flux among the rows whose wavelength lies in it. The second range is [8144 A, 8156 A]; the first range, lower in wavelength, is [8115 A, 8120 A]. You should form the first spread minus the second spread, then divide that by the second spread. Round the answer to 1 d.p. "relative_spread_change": 0.1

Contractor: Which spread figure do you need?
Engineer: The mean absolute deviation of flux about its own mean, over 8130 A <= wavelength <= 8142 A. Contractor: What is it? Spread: 0.37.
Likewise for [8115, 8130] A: 0.23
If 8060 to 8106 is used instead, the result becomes 0.32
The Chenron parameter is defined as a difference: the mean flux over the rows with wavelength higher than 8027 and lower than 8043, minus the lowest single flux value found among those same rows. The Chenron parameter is 1.0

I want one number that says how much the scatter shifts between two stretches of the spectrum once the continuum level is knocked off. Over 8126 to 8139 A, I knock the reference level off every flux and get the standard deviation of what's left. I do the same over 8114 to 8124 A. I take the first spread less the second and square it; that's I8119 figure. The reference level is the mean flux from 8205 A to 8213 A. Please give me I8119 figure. 0.000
